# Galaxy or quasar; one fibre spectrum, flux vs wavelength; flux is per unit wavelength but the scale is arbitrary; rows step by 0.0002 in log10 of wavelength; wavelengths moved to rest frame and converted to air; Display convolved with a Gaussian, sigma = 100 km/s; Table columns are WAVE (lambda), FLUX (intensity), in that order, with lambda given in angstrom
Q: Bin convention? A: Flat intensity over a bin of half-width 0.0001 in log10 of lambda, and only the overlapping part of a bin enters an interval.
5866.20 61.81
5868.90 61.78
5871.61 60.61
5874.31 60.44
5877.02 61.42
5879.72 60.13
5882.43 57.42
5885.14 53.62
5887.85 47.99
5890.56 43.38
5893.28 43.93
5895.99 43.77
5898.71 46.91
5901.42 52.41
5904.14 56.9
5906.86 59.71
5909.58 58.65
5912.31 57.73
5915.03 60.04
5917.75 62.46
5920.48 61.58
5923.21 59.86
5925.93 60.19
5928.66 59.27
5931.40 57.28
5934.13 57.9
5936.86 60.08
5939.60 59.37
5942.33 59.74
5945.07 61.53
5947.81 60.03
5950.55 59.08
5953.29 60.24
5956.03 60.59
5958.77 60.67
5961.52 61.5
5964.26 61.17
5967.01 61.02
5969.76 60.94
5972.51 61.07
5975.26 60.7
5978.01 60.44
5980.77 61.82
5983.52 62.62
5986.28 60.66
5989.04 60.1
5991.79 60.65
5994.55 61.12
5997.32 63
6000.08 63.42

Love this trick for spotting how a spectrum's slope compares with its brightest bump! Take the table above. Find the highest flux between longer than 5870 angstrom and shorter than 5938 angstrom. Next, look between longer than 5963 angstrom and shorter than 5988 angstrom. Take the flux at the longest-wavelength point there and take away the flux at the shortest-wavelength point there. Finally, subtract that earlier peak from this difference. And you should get -63.0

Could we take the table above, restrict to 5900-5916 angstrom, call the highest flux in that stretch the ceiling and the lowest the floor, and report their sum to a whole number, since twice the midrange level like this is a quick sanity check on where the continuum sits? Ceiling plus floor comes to 112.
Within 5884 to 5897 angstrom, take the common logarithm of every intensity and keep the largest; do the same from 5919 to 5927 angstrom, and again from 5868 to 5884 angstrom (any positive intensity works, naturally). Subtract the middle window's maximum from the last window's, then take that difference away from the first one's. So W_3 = 1.728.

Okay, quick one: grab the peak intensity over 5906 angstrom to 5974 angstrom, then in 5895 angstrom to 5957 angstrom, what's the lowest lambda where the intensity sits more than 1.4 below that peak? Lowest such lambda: 5895.99 angstrom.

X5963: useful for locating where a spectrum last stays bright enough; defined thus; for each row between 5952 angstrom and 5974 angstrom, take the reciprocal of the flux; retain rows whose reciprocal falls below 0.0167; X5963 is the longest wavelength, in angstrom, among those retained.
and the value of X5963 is 5972.51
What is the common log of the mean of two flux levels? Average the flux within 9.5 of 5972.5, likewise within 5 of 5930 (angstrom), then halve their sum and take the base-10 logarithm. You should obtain 1.78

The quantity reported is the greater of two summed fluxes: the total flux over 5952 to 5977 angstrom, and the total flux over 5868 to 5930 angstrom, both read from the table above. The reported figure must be 1290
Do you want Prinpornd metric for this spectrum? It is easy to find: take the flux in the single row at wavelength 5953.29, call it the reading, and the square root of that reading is 7.761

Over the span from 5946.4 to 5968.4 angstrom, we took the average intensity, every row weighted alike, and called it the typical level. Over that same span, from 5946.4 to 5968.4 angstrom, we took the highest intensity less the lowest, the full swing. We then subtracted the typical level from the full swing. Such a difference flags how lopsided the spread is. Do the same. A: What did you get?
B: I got -58.1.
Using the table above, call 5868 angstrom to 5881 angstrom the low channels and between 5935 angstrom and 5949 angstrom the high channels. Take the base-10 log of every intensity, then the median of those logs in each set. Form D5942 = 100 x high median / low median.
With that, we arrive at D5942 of 100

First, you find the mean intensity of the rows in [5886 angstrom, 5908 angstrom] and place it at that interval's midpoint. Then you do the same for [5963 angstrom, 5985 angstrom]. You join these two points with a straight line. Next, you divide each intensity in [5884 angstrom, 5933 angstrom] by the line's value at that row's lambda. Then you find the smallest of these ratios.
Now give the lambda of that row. 5895.99 angstrom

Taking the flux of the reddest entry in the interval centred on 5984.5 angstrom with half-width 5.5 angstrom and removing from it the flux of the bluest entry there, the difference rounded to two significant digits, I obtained -1.7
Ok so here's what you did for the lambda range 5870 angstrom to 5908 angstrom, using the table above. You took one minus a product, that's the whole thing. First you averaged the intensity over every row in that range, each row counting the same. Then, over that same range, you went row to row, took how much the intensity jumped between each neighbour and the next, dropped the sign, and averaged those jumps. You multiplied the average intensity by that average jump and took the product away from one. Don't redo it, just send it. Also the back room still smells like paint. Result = -146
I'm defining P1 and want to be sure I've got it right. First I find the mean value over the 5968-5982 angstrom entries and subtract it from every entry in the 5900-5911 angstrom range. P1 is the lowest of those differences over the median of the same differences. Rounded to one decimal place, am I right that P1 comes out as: 2.7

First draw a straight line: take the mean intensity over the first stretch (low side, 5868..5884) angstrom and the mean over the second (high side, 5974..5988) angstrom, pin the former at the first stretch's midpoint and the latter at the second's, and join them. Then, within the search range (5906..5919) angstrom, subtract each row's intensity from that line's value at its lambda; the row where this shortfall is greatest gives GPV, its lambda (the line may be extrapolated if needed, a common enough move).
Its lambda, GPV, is 5912.31 angstrom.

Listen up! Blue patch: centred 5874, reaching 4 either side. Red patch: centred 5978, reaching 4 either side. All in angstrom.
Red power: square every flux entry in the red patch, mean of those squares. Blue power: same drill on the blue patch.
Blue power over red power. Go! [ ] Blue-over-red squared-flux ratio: 0.995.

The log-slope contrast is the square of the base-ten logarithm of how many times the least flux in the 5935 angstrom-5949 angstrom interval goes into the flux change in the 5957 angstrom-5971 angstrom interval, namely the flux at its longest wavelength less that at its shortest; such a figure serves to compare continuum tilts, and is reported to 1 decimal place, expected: 5.5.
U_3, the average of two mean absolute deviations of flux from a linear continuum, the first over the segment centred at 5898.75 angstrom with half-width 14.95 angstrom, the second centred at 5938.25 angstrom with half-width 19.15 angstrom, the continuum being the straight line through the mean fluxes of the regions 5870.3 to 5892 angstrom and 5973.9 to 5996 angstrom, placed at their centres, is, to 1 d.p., 3.7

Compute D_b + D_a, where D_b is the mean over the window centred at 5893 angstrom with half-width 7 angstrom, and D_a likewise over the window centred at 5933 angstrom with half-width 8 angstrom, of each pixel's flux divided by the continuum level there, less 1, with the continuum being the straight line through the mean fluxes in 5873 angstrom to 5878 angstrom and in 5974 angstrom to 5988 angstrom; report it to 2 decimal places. -0.29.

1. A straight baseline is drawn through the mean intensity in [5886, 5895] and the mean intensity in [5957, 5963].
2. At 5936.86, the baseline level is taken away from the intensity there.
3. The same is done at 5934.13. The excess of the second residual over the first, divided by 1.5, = -1.0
